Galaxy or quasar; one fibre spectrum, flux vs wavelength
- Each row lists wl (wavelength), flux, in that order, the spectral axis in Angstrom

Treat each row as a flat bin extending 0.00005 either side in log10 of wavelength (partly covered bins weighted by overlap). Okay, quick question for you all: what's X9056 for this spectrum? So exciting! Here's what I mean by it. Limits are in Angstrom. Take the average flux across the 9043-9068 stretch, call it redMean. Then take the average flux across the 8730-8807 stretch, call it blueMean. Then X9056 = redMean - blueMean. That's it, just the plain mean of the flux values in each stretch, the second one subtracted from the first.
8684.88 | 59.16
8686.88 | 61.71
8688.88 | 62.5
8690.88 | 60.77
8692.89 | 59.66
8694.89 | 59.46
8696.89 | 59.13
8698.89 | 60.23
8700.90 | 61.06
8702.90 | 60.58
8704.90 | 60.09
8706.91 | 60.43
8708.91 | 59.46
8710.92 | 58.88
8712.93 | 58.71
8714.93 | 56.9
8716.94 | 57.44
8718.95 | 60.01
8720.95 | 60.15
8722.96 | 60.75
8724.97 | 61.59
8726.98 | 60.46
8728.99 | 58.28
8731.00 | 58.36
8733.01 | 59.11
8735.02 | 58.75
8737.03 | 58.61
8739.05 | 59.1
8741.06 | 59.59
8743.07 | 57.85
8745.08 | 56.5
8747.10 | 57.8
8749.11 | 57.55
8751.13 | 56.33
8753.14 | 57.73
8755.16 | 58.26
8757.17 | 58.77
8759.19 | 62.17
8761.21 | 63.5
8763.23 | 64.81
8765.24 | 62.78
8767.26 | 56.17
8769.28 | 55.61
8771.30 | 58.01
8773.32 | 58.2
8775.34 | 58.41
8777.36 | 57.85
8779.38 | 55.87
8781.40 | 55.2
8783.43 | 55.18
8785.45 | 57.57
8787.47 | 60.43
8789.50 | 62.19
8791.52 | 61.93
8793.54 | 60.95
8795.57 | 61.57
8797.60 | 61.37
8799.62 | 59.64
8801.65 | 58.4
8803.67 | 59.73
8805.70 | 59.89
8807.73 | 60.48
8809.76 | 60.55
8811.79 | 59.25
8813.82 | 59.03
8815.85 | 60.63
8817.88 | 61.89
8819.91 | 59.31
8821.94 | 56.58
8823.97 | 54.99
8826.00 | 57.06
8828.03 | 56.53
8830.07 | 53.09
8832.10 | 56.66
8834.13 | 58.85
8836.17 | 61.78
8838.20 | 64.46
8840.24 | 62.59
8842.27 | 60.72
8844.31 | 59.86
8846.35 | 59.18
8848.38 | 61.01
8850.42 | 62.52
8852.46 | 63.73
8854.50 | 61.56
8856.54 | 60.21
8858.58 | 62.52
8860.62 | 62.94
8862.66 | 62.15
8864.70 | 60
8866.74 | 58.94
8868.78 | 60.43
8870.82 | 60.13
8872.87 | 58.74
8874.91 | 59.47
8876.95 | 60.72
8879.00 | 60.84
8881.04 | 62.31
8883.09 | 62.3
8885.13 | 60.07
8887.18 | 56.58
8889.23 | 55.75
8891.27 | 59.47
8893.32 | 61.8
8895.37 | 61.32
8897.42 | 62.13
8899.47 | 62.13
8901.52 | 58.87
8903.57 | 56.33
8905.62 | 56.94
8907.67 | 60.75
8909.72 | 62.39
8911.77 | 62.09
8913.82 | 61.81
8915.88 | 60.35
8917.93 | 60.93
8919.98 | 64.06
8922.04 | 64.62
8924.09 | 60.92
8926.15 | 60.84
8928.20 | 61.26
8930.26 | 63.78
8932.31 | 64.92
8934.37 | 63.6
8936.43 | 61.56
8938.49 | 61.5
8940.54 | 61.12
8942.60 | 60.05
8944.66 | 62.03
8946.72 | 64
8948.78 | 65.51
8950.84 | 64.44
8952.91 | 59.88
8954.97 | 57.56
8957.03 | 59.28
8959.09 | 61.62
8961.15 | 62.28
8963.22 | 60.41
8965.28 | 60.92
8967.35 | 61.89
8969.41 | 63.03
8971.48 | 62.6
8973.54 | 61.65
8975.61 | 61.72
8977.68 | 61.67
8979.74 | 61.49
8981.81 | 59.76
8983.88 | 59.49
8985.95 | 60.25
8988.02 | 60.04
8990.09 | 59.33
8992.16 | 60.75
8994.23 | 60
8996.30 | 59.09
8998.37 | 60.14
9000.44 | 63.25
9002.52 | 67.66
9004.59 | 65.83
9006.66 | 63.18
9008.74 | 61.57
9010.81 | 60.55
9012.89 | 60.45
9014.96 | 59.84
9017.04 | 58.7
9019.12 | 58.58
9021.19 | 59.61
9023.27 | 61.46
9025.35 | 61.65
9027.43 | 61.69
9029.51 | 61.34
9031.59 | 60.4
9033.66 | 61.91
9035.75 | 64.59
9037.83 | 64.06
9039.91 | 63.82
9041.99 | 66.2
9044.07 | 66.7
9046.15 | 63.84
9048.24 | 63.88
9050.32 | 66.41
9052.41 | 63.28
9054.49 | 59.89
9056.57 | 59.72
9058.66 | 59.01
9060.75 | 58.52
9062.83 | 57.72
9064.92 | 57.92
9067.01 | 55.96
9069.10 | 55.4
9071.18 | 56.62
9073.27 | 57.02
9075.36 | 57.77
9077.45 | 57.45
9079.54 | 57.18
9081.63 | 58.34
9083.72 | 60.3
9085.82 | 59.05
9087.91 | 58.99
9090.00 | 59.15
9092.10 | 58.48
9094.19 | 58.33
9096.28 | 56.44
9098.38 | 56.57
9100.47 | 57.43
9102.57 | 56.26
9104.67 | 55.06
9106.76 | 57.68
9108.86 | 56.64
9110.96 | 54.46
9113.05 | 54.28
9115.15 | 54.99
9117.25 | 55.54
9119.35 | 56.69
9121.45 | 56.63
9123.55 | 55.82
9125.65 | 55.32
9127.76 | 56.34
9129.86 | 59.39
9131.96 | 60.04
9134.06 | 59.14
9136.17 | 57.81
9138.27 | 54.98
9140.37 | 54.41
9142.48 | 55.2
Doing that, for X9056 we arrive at 2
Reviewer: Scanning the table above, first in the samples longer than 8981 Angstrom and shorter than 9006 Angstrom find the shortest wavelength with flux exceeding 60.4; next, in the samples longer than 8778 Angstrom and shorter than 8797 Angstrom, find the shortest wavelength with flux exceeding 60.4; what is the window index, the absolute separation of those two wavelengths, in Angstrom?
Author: 204.7 Angstrom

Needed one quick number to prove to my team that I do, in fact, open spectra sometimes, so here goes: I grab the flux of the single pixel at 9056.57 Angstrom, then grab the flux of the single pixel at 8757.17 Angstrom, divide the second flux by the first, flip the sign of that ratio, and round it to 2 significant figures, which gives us -0.98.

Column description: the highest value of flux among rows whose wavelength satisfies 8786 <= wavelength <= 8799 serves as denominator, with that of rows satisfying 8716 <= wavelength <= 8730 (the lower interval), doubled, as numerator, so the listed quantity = 1.98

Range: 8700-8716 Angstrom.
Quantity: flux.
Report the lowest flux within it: 56.9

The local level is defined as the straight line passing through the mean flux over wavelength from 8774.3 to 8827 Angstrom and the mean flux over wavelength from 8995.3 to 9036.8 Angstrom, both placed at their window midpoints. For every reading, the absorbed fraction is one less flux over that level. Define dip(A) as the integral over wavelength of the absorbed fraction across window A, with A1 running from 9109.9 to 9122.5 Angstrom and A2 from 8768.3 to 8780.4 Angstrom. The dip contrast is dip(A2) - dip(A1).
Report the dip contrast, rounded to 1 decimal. -1.2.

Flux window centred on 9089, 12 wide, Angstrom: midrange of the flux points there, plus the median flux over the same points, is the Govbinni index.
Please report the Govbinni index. 118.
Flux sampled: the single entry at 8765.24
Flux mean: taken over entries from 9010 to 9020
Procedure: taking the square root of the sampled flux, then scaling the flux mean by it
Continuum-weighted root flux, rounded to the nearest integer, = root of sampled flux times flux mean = 472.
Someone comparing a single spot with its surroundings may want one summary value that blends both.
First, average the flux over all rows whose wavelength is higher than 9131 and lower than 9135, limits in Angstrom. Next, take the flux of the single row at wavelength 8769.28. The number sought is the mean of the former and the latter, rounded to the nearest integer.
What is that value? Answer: 58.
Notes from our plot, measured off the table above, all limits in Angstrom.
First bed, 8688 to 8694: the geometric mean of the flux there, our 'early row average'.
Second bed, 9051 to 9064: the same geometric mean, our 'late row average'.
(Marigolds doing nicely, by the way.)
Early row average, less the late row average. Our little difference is 1.3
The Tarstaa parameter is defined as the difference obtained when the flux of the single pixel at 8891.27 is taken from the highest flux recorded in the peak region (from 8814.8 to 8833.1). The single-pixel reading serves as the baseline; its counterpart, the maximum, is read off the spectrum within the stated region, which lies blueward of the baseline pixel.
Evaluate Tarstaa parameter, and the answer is 2.4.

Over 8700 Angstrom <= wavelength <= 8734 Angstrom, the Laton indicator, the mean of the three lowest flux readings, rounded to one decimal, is 57.5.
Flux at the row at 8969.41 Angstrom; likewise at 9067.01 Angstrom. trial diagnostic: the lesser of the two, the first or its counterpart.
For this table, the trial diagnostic 56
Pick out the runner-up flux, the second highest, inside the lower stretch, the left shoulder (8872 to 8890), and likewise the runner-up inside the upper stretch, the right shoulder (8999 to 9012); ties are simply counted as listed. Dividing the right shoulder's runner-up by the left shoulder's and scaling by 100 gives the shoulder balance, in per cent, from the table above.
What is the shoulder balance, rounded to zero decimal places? 106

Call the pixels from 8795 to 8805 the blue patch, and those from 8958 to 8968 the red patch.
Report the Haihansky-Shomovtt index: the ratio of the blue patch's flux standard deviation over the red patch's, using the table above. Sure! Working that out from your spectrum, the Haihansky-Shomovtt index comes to 1.8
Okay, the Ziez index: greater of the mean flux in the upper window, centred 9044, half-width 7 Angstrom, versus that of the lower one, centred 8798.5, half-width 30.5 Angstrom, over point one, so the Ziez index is 650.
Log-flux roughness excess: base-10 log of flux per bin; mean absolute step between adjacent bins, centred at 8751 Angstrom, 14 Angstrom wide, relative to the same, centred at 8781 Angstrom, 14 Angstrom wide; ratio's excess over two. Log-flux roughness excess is -1.4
